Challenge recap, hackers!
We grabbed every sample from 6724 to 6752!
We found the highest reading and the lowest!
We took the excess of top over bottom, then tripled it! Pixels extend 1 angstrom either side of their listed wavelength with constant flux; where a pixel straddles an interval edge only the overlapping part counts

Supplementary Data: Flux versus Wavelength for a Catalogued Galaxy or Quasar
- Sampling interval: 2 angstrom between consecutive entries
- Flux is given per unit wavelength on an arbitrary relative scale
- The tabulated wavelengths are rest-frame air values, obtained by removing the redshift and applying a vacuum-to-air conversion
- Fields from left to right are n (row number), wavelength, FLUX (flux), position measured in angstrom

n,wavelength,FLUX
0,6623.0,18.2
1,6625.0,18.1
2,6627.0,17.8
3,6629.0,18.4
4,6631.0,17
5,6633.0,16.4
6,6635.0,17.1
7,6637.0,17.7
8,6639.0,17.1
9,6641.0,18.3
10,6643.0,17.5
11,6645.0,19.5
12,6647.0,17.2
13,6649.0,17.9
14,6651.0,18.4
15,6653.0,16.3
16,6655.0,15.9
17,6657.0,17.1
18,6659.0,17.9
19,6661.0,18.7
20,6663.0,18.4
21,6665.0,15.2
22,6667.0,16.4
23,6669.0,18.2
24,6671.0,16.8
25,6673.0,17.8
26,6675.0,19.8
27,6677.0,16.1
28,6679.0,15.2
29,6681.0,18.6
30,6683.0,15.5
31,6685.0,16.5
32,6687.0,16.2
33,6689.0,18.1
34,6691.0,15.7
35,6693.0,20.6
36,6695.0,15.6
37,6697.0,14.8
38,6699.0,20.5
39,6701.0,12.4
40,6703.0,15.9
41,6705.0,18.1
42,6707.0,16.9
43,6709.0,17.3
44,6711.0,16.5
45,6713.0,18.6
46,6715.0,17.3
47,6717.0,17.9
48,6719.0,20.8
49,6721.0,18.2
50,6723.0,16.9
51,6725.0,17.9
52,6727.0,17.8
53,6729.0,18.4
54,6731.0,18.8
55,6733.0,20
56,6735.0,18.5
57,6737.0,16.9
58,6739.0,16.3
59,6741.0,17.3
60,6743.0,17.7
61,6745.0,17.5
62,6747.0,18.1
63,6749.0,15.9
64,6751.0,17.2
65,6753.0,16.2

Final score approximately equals 12.3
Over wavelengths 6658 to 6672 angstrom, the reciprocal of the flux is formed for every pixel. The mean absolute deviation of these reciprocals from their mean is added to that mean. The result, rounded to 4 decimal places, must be 0.0615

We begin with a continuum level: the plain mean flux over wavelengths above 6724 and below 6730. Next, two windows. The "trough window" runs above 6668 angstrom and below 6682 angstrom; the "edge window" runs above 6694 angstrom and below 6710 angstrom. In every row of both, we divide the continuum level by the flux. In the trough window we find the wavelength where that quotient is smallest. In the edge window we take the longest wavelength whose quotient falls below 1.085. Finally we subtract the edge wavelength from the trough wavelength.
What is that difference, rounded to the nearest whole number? -34 angstrom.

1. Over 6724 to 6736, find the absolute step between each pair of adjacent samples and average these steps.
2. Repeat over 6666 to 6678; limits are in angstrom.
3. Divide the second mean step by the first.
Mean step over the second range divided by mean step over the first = 2.6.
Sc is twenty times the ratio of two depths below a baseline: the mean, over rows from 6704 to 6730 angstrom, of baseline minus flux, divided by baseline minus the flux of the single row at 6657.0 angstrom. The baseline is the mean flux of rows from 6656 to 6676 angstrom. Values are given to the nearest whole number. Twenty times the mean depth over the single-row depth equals -10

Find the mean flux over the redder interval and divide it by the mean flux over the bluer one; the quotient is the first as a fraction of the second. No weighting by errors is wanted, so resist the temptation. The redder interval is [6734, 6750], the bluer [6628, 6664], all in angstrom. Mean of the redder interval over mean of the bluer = 0.98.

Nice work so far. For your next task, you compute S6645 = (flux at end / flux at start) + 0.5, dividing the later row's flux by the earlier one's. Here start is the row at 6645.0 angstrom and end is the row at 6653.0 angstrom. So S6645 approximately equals 1.34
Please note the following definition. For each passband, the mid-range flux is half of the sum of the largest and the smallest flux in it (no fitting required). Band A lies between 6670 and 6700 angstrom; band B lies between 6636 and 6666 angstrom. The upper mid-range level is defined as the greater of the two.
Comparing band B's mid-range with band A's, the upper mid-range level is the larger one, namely 17.7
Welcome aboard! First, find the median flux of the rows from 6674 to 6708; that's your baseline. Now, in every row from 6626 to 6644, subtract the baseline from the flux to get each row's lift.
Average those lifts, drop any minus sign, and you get 1.3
